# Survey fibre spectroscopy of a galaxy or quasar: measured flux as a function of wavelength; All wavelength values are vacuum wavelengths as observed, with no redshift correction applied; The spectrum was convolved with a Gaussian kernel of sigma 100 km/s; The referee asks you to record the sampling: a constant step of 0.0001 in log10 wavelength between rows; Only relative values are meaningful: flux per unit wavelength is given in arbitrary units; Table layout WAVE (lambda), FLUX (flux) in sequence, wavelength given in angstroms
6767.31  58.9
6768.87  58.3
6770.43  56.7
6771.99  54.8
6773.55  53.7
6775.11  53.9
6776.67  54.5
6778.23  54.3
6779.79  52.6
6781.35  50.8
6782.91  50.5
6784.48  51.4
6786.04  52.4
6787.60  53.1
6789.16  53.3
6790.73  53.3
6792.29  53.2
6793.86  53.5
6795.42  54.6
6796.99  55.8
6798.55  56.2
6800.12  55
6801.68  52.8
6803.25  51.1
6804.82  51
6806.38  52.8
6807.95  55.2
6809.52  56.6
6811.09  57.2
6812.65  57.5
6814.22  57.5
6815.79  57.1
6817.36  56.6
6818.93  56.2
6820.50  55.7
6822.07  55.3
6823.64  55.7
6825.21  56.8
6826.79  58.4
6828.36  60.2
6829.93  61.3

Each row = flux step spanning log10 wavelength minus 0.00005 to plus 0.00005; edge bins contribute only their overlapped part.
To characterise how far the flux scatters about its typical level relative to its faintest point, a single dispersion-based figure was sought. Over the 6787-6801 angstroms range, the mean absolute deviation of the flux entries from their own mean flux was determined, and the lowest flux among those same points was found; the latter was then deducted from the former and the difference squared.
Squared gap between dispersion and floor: 2710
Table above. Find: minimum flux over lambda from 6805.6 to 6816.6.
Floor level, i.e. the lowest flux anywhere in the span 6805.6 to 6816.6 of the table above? 52.8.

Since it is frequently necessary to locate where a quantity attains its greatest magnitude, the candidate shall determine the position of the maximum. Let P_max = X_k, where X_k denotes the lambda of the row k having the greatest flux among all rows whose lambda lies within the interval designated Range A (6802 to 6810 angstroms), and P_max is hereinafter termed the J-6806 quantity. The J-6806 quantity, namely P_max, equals 6809.52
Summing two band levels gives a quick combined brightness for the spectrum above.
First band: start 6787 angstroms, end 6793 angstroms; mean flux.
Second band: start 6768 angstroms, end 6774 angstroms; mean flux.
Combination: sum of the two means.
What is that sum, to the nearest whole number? 109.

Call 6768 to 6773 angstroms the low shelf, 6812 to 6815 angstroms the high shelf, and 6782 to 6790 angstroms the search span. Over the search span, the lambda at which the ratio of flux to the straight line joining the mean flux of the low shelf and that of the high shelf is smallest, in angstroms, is 6782.91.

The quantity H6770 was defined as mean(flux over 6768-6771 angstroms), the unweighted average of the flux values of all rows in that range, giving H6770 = 57.5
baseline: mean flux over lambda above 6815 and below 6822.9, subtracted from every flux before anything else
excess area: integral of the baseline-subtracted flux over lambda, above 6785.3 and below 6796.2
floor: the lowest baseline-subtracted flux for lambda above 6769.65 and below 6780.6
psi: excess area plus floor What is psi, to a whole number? -35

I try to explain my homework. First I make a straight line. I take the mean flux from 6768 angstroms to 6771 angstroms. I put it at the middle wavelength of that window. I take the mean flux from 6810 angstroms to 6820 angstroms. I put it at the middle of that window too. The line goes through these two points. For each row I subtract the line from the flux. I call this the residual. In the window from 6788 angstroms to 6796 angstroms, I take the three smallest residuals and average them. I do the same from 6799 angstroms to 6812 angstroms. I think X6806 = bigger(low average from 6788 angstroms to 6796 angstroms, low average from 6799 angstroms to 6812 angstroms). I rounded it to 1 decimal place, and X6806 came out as -4.0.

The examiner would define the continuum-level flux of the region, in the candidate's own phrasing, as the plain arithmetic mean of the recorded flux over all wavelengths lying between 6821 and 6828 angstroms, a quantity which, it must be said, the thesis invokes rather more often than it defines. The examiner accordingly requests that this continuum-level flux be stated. 57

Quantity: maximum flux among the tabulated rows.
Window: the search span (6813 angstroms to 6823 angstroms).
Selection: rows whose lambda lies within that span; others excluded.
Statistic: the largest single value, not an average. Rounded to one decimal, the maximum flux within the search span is 57.5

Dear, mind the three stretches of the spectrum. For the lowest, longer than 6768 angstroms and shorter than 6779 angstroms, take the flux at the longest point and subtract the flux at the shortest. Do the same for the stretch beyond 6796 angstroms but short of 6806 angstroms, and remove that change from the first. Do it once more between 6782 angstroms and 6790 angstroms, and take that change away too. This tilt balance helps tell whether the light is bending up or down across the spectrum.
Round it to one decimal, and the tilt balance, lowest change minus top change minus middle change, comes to -2.0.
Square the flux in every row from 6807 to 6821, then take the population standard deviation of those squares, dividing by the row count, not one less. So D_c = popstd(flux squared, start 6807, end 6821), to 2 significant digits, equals 85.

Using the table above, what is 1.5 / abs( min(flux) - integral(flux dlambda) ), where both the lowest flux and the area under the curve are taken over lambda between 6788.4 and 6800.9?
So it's 0.0024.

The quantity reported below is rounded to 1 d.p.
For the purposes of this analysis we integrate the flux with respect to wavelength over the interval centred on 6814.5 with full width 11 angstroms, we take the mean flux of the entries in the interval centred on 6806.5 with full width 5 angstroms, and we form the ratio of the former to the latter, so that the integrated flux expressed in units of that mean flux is 11.8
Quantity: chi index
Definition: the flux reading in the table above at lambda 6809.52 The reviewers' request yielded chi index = 56.6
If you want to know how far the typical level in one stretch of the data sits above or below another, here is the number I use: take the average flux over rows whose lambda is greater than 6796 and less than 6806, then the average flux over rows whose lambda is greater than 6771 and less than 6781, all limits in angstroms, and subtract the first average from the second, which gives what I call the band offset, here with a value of 0.3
